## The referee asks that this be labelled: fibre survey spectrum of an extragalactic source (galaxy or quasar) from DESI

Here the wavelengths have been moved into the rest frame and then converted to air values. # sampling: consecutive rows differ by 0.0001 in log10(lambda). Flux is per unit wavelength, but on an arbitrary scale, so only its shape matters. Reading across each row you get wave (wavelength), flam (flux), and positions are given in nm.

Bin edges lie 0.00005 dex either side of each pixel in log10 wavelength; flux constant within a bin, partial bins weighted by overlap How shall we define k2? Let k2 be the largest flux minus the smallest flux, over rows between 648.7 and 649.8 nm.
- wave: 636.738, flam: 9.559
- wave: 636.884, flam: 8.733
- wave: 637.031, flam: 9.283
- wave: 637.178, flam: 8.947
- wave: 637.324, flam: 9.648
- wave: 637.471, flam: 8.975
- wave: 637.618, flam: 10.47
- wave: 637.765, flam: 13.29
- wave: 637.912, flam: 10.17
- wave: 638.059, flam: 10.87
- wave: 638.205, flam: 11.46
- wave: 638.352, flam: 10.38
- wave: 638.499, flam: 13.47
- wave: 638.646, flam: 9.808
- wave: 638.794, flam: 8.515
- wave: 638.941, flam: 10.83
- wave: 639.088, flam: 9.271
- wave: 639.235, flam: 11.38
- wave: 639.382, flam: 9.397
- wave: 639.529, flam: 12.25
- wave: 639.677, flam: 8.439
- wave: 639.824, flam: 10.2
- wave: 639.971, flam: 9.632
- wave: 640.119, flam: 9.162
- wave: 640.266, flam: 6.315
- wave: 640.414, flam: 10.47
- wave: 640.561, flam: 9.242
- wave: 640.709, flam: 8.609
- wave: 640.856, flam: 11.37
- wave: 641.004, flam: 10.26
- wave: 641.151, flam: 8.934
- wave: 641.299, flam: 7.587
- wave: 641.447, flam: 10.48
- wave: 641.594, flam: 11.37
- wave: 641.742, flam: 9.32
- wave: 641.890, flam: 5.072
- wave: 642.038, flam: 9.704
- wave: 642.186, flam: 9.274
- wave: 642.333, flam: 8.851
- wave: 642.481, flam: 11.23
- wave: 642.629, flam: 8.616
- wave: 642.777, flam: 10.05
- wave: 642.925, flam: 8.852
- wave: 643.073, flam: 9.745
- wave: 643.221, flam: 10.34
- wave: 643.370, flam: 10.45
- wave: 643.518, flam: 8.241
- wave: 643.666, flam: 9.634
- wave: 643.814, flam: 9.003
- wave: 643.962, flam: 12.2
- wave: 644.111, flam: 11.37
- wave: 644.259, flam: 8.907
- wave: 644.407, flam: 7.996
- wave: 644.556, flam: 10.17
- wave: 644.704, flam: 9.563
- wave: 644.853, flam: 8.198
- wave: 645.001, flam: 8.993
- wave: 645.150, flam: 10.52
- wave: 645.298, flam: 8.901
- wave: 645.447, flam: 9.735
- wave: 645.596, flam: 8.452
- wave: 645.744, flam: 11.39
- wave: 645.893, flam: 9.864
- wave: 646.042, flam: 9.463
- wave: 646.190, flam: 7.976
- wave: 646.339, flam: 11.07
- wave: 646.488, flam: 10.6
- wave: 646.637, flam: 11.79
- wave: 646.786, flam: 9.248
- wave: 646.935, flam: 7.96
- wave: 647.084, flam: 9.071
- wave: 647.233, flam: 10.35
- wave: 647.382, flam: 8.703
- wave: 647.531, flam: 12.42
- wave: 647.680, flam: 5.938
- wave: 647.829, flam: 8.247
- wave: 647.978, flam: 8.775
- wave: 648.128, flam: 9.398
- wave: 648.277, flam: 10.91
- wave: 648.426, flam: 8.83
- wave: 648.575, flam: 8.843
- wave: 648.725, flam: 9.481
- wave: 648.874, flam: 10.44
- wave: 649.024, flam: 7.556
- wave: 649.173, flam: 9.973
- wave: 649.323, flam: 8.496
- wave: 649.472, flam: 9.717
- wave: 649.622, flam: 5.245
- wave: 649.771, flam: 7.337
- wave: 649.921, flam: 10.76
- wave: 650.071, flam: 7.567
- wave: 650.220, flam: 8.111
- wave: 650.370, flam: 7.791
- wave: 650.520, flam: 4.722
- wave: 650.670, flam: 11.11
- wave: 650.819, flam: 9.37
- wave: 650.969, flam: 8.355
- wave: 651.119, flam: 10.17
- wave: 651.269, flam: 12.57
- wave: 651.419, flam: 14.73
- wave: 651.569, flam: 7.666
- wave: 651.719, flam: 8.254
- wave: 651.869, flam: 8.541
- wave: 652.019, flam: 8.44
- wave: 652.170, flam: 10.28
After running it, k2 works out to 5.2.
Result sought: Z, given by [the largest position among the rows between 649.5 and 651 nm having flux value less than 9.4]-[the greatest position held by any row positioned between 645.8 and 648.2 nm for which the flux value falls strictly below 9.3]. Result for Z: 2.99 nm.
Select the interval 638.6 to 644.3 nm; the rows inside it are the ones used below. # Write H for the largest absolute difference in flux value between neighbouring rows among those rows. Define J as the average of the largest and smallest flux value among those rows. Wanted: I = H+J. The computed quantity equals 13.3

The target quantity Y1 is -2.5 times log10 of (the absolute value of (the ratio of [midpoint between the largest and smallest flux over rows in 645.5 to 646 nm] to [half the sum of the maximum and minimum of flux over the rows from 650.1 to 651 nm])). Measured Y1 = -0.25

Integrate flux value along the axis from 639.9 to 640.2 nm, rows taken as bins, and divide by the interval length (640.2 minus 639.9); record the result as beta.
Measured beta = 9.3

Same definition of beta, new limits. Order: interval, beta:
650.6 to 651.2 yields 9.8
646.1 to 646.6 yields 10.0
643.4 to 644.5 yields 9.7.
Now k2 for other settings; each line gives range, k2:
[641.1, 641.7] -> 3.8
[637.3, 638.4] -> 4.3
